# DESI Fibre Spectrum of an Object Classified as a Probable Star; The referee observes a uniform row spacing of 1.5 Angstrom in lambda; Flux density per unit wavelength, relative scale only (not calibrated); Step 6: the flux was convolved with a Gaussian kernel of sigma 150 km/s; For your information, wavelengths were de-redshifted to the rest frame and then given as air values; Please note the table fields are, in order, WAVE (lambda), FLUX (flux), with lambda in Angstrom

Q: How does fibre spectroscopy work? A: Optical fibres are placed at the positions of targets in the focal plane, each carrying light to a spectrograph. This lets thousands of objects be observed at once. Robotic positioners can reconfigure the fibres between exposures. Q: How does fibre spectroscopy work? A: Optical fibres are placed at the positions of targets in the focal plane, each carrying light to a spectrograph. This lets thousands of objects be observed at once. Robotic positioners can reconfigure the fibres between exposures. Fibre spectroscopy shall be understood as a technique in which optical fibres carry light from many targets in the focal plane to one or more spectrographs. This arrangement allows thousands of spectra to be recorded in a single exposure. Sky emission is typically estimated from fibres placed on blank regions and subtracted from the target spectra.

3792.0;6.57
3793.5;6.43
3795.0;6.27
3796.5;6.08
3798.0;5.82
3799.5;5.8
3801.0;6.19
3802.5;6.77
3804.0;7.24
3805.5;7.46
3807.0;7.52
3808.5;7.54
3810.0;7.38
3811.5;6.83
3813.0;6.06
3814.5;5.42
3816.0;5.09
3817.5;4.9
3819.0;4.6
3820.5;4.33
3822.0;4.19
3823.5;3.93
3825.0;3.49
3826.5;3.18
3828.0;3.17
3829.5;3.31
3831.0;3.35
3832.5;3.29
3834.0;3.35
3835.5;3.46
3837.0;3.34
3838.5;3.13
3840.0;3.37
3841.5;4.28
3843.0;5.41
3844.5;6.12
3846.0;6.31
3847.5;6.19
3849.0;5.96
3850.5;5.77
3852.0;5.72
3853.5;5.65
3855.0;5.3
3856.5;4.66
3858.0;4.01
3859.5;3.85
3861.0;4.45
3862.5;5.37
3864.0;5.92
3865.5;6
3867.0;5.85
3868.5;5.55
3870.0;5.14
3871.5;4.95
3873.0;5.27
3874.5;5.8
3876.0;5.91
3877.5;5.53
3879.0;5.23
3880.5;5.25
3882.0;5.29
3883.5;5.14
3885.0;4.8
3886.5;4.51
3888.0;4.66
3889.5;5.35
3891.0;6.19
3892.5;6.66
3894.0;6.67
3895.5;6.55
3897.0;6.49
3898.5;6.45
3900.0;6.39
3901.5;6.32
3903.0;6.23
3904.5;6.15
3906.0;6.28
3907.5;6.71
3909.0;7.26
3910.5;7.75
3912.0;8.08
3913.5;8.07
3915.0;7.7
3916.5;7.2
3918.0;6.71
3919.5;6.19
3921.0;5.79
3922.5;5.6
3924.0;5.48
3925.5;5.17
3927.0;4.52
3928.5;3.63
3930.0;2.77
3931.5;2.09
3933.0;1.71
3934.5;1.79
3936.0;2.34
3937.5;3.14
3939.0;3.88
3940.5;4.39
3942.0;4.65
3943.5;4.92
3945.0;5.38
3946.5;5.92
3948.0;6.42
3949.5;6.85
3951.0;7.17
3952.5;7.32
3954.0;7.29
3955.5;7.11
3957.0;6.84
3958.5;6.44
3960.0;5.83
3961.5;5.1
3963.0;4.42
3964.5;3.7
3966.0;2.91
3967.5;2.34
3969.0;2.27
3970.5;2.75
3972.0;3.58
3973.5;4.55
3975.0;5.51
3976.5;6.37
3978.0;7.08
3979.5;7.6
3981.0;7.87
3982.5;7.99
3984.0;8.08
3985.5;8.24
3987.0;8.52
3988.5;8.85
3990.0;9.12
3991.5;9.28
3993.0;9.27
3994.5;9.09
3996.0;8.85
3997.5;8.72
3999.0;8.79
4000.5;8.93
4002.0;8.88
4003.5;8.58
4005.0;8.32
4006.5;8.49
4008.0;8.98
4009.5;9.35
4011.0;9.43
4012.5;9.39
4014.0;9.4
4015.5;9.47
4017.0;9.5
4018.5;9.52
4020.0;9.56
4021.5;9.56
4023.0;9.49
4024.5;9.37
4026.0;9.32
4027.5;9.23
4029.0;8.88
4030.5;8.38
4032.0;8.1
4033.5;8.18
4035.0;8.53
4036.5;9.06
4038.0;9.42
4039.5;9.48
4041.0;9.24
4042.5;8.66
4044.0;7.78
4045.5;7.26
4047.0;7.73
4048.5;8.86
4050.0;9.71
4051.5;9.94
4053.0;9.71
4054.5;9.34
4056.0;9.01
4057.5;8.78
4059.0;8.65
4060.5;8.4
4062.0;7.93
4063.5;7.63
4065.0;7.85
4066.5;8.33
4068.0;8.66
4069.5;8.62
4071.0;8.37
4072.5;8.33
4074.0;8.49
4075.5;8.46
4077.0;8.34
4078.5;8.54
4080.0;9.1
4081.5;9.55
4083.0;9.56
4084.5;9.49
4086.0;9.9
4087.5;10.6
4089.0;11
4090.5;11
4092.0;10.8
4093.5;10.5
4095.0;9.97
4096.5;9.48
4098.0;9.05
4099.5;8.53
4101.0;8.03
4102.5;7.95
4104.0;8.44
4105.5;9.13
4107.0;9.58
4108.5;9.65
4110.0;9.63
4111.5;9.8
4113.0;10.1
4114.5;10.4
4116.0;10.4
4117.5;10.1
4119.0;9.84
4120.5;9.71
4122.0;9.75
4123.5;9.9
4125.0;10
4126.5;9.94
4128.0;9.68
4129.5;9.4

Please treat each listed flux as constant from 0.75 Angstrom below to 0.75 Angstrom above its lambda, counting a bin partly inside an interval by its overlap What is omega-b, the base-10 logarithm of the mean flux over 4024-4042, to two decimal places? 0.95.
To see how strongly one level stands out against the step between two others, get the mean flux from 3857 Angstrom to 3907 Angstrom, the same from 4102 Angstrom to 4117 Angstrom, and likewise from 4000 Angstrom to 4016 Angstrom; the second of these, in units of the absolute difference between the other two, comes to 2.8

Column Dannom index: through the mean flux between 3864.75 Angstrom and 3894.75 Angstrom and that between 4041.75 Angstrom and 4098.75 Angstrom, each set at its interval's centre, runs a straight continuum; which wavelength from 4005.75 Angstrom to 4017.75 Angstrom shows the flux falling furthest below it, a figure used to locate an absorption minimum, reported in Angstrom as 4006.5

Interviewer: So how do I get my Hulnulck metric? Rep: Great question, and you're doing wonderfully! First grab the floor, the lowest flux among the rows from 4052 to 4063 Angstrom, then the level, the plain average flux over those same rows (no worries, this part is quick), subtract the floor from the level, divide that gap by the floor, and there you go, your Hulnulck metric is 0.11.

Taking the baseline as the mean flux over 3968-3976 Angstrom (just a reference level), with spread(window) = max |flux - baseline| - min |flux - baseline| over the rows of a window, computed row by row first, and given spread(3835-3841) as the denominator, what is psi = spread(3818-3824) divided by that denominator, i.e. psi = 2.03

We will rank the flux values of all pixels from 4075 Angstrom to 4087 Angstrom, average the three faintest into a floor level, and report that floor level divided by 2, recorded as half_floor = 4.2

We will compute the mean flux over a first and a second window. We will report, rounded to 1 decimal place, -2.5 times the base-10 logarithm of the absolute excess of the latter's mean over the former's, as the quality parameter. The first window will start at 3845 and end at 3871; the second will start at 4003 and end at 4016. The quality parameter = -1.4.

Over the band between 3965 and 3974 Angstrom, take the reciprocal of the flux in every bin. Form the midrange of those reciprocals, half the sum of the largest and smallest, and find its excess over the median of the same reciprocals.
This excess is -0.023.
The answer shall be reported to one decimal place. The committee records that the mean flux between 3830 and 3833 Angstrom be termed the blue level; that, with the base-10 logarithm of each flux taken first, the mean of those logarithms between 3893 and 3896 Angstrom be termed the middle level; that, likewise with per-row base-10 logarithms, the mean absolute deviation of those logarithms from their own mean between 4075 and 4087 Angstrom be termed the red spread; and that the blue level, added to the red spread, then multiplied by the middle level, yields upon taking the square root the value 1.7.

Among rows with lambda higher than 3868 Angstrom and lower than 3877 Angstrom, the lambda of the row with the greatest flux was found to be 3876.0 Angstrom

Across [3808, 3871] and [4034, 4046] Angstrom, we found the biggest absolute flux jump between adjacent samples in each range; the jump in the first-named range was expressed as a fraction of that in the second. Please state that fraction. 1.3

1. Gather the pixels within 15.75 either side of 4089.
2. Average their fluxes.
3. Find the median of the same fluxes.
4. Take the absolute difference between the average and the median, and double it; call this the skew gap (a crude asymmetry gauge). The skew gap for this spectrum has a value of 0.22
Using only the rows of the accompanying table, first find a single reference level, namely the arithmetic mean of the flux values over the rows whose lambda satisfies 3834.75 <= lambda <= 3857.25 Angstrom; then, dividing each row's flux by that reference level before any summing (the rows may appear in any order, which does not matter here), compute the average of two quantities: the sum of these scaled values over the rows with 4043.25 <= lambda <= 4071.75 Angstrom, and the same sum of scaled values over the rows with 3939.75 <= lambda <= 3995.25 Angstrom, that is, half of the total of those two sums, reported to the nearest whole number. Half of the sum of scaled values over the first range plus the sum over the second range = 40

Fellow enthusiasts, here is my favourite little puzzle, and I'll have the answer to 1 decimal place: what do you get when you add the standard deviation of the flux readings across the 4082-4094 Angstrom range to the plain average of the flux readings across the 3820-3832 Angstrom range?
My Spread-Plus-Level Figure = 4.2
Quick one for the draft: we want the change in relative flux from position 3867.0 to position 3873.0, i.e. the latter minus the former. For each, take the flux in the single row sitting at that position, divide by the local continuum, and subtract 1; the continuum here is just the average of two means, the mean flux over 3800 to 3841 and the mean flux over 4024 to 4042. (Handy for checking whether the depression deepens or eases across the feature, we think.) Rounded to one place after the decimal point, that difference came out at -0.1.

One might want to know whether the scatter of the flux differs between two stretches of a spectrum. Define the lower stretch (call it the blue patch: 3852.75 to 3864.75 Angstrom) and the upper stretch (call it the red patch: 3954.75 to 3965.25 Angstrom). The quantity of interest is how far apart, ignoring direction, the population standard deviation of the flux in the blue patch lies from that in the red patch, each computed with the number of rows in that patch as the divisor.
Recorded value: 0.5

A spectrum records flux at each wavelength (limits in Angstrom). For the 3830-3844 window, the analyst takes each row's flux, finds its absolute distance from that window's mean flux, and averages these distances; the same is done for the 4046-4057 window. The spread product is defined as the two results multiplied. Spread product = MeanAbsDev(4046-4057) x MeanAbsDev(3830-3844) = 0.29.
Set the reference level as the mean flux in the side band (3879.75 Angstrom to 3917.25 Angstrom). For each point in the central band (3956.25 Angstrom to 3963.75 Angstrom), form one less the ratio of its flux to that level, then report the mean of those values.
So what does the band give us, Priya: 0.09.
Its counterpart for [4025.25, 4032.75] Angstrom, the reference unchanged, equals -0.39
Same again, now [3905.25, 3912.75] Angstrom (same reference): -0.14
